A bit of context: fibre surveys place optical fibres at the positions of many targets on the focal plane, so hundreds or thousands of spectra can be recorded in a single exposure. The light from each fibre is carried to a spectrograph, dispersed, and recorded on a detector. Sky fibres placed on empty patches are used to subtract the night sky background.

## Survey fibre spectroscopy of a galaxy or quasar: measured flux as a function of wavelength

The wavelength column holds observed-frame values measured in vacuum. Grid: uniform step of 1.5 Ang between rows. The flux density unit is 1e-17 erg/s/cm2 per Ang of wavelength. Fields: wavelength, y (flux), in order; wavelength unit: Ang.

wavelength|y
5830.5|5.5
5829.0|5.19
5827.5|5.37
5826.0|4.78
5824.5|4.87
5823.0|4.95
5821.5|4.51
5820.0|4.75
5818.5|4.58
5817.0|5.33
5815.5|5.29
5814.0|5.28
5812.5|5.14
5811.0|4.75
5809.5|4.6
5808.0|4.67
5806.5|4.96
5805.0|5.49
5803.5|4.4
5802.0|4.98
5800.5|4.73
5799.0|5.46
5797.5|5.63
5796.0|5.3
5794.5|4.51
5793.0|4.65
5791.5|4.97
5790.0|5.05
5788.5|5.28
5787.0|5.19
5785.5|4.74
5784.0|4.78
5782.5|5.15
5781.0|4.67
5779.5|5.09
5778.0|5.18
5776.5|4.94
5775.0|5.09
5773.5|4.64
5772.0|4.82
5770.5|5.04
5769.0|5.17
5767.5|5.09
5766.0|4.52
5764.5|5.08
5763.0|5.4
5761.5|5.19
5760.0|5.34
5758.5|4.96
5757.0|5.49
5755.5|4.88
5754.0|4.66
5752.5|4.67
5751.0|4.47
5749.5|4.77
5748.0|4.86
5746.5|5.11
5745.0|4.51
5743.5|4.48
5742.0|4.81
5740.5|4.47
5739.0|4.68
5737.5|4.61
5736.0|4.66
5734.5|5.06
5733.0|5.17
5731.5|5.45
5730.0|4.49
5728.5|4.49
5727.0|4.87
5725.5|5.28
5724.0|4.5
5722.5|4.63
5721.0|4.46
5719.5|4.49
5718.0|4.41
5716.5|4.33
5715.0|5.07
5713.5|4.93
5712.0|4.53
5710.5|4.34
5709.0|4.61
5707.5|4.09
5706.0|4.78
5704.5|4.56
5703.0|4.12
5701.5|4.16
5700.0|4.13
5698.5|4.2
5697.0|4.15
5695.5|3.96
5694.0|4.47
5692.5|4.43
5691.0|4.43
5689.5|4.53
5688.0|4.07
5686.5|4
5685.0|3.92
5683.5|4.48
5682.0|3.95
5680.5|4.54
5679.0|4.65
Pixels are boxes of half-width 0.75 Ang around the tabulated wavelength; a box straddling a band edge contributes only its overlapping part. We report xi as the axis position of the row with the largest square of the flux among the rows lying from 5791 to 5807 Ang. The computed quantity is 5797.5 Ang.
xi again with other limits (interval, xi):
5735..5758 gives 5757.0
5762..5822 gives 5797.5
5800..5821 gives 5805.0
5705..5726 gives 5725.5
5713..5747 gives 5731.5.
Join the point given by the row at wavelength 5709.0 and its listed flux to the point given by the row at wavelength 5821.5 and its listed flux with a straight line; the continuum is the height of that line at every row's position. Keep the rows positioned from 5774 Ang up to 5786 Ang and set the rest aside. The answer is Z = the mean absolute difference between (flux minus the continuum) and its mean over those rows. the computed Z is 0.17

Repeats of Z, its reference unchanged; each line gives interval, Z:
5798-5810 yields 0.31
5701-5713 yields 0.22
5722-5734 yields 0.33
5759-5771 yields 0.17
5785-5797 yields 0.25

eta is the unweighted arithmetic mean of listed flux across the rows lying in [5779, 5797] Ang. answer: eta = 4.95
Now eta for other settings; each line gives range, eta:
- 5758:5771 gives 5.09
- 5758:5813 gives 4.99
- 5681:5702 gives 4.21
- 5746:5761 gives 4.92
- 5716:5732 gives 4.67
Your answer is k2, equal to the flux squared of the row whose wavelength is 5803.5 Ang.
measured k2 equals 19.4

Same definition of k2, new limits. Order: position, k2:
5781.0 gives 21.8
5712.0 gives 20.5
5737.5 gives 21.3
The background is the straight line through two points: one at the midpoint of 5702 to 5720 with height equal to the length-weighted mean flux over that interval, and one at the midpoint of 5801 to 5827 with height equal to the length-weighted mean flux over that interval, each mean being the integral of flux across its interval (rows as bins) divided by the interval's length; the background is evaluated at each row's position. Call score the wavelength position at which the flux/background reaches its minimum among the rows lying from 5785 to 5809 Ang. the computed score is 5803.5 Ang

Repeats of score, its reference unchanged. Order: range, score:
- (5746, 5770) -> 5766.0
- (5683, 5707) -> 5685.0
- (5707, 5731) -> 5707.5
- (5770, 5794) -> 5793.0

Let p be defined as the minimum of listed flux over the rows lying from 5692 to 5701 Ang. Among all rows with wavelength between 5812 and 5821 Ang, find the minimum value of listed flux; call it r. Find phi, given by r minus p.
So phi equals 0.62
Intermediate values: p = 3.96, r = 4.58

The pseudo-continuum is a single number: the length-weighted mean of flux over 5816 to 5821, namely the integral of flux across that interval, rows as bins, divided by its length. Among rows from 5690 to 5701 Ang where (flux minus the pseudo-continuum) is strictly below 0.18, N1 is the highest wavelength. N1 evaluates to 5700.0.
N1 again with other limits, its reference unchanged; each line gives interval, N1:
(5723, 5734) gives 5730.0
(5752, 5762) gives 5758.5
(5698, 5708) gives 5707.5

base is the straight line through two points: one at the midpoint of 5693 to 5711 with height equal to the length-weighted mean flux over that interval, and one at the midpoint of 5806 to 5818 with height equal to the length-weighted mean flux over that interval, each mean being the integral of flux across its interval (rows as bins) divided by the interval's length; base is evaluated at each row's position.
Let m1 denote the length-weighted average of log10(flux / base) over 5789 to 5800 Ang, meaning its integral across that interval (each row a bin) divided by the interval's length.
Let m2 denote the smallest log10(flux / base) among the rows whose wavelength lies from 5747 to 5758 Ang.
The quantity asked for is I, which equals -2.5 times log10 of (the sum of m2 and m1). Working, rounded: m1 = 0.016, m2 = -0.013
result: 6.5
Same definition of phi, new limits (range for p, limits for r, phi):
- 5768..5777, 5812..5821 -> -0.06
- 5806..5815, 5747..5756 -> -0.13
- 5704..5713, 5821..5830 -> 0.42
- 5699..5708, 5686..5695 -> -0.09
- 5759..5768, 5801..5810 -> -0.12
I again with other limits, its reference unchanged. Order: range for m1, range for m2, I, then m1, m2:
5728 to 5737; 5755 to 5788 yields 4.3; 0.036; -0.017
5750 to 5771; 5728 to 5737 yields 3.8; 0.028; 0.001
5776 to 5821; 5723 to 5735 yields 5.4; 0.006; 0.001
